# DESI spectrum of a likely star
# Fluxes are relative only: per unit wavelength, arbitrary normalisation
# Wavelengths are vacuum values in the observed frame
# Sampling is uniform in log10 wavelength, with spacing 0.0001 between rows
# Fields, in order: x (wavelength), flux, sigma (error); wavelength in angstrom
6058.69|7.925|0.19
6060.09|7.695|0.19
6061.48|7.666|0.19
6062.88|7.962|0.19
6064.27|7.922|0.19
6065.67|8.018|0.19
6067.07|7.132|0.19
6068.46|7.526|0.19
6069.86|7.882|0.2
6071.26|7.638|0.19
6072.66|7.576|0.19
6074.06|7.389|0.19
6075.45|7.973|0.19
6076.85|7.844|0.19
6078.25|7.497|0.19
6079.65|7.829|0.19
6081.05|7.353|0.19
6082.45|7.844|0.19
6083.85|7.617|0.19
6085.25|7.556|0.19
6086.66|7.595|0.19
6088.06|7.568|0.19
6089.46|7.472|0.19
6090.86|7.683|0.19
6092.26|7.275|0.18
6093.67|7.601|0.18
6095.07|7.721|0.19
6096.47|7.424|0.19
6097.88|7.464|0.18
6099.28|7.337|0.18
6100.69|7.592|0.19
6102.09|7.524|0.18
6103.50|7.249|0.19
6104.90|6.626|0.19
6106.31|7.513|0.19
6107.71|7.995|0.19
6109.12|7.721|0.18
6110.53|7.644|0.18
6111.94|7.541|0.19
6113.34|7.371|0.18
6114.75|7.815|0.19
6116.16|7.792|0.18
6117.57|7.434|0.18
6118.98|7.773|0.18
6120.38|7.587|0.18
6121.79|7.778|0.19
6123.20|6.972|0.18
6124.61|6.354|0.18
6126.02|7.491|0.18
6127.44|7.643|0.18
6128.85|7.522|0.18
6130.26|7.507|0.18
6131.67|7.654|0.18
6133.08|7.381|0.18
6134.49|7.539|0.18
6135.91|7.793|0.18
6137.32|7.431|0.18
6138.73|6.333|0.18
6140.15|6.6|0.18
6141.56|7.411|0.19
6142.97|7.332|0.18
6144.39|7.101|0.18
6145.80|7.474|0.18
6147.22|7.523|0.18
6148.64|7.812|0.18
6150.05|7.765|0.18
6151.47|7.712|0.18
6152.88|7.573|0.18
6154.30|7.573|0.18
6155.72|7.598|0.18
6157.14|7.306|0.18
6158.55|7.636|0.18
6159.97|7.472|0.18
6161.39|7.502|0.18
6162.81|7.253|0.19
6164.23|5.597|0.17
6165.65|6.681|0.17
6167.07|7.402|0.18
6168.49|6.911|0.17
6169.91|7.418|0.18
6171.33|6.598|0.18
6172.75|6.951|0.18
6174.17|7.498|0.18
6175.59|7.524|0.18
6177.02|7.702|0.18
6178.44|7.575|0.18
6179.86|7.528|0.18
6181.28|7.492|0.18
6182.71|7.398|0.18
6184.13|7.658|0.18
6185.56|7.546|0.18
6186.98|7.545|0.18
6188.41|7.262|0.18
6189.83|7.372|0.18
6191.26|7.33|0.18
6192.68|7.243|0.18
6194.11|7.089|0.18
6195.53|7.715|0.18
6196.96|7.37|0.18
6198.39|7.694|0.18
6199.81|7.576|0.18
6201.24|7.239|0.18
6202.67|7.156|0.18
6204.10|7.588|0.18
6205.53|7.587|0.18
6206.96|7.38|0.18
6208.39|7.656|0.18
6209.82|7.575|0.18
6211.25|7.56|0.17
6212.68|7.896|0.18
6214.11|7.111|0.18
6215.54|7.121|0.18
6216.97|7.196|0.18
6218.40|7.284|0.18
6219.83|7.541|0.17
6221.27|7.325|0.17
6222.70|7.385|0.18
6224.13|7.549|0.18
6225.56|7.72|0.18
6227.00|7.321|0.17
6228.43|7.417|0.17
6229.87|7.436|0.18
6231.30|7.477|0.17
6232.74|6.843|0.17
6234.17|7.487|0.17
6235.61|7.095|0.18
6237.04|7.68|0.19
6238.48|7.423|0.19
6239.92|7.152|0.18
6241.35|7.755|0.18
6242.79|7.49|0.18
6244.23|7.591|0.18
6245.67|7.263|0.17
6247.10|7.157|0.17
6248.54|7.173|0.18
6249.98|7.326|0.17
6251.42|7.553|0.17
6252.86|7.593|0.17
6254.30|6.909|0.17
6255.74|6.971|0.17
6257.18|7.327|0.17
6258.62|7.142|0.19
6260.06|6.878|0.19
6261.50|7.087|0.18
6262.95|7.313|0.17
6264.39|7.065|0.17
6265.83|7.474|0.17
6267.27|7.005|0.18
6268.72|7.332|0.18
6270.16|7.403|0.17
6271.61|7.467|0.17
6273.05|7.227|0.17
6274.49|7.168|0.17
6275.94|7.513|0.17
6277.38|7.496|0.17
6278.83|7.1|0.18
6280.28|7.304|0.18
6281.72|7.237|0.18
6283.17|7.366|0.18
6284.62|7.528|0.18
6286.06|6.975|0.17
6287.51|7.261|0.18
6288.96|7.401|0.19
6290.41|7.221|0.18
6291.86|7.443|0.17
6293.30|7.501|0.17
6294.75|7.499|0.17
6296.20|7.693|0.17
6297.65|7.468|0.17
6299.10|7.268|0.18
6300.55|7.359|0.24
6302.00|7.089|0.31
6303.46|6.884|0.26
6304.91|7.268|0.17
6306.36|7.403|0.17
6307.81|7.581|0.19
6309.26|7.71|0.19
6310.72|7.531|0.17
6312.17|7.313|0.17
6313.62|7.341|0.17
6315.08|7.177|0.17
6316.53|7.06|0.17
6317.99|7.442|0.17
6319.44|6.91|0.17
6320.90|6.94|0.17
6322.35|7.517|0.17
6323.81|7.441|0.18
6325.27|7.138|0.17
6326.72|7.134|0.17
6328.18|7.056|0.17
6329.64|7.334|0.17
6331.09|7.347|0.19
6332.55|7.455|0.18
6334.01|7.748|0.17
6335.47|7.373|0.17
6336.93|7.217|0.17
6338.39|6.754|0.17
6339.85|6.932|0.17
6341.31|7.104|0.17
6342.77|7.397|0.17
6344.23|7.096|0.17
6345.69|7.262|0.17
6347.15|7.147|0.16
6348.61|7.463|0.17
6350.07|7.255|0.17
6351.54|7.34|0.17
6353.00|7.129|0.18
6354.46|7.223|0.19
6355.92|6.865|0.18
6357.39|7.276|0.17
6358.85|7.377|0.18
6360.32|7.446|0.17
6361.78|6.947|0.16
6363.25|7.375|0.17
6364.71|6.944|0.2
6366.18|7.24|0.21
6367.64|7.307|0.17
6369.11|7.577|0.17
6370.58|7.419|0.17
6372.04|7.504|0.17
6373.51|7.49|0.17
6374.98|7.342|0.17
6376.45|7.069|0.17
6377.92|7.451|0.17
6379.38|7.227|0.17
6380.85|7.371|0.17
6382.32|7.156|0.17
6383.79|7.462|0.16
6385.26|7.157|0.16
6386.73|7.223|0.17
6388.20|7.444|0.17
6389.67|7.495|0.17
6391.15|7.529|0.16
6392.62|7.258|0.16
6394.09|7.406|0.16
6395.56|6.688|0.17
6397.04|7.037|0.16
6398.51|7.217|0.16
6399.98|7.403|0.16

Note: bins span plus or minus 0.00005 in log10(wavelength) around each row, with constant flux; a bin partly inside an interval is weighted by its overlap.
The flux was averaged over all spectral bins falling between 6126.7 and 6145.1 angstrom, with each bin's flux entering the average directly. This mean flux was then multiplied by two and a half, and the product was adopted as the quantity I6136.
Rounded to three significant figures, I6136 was 18.3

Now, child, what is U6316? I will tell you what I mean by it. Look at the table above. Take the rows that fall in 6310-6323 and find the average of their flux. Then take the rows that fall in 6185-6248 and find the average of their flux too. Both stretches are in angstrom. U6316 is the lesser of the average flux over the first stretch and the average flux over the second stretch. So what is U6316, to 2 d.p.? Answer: 7.25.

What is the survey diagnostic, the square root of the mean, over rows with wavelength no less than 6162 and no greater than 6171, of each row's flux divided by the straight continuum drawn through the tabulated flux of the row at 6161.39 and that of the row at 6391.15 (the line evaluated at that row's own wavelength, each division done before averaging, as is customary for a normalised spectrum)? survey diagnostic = 0.957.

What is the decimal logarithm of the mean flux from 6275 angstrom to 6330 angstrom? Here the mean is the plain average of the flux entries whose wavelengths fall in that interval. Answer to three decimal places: 0.864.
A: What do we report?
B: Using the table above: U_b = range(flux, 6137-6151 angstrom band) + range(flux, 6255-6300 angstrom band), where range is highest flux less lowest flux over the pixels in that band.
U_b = 2.3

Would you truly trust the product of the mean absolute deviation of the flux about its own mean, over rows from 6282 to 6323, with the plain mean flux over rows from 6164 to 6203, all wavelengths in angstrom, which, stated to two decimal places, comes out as 1.33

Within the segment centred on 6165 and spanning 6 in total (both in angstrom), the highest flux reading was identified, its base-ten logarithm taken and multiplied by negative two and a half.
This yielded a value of -2.17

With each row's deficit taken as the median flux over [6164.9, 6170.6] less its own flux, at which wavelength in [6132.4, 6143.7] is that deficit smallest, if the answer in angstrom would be 6135.91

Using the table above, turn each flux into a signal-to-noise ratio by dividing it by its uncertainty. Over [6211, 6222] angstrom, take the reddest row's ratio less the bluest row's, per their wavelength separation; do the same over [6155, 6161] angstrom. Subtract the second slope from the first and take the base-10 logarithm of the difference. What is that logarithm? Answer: -1.57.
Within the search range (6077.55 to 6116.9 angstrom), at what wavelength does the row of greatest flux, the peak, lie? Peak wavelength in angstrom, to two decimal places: 6107.71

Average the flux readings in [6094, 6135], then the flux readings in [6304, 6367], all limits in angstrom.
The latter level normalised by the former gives 0.970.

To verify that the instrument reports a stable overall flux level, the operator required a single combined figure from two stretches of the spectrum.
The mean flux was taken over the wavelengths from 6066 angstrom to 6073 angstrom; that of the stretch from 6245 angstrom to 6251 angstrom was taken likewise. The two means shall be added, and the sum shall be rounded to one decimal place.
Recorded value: 14.8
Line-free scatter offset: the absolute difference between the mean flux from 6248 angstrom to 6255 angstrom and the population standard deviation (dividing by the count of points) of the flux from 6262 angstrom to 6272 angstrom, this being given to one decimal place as 7.1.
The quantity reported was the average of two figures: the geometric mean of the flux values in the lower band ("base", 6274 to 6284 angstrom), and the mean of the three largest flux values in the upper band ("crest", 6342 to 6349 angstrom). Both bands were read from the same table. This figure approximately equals 7.34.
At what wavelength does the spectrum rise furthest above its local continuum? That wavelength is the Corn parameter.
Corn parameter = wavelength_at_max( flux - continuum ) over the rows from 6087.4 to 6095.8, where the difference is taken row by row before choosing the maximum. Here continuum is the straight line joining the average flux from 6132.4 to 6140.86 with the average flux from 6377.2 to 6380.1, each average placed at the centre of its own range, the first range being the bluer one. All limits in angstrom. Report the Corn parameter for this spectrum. 6095.07 angstrom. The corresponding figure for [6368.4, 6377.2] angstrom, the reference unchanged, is 6369.11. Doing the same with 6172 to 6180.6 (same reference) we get 6177.02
